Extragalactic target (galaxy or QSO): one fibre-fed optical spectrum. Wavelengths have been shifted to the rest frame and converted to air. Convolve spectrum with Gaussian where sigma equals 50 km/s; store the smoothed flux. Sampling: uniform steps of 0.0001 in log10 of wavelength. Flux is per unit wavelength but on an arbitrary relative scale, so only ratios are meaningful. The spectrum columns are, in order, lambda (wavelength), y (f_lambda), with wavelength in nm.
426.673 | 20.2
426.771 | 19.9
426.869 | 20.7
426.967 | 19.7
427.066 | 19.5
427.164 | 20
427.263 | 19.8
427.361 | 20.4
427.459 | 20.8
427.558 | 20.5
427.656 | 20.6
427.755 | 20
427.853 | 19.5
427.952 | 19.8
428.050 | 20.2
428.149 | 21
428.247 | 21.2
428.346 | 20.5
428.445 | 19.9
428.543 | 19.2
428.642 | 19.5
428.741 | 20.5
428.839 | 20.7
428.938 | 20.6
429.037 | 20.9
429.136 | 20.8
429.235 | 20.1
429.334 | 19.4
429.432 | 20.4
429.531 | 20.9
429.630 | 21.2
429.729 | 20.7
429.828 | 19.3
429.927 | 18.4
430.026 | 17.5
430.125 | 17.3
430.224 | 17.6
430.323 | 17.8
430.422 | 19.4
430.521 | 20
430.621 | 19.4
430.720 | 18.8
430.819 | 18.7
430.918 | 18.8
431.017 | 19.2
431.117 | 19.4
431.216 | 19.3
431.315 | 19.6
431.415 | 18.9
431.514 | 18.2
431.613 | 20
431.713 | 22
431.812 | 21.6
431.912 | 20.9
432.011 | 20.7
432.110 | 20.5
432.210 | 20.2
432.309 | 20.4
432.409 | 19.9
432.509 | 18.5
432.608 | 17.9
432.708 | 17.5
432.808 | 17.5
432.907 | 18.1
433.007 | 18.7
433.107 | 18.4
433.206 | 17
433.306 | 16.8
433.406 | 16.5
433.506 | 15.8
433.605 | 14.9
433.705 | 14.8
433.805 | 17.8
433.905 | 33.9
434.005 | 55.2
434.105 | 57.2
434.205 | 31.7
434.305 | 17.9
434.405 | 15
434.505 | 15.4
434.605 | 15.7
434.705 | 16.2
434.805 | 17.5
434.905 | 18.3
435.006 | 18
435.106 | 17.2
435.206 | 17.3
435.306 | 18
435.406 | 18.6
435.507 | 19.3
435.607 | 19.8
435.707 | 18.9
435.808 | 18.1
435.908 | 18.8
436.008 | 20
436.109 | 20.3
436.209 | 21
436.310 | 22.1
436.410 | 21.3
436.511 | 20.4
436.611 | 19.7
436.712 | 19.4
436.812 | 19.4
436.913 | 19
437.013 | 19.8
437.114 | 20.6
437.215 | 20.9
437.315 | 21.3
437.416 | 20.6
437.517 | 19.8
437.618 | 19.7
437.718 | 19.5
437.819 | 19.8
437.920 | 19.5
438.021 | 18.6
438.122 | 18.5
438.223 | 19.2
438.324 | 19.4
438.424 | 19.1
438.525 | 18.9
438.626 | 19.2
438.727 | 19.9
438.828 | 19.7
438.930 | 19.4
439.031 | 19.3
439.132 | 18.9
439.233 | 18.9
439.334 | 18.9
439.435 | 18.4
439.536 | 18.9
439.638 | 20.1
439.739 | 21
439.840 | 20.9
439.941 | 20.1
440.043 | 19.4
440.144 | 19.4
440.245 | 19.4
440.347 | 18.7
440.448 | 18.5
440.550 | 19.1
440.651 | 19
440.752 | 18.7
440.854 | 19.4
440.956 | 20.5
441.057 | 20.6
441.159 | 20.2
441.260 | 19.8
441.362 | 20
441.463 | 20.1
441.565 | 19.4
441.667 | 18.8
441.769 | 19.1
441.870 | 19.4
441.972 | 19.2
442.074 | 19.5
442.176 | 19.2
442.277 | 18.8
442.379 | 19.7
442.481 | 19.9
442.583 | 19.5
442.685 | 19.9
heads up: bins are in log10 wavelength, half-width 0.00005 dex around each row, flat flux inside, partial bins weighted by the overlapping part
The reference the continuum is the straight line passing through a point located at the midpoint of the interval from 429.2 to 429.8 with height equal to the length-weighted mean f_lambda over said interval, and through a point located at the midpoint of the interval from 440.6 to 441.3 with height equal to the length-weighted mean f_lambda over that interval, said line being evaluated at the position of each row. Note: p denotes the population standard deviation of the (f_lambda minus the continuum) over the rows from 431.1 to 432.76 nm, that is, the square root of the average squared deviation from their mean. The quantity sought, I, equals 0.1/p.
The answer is 0.082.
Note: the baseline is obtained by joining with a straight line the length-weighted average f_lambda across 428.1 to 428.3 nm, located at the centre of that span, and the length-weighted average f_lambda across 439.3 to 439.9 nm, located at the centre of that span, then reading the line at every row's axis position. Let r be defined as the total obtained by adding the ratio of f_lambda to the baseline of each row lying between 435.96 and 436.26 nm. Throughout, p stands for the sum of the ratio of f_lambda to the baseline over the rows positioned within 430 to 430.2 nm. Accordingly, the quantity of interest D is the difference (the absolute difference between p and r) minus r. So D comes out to -1.7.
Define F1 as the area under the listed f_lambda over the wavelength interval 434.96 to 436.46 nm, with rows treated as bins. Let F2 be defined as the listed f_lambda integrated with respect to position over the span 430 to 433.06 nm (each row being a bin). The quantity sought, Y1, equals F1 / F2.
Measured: 0.5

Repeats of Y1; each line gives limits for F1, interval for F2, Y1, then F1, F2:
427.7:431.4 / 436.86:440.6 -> 1.0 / 73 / 73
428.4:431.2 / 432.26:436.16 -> 0.7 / 55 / 80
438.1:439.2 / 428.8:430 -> 0.9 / 21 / 24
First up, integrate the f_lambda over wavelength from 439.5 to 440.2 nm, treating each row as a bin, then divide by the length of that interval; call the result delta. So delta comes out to 20.0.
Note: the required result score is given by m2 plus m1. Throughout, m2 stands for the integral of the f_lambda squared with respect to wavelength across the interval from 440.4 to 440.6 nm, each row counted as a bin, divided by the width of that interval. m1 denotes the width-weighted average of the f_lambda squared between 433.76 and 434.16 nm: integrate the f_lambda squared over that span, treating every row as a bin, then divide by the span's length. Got 2306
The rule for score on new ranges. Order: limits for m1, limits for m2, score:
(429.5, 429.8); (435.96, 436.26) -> 850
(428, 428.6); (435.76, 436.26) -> 801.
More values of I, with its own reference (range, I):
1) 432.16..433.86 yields 0.064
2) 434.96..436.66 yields 0.072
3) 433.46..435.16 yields 0.008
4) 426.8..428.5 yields 0.195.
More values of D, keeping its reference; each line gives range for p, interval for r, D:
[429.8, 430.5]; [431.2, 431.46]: 0.5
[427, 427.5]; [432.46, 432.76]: -0.5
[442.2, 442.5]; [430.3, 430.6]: -2.5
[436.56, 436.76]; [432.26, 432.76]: -1.9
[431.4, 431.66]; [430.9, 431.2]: -2.8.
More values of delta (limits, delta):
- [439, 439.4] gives 19.0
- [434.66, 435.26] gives 17.4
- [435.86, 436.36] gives 20.4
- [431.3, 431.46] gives 19.1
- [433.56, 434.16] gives 32.4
